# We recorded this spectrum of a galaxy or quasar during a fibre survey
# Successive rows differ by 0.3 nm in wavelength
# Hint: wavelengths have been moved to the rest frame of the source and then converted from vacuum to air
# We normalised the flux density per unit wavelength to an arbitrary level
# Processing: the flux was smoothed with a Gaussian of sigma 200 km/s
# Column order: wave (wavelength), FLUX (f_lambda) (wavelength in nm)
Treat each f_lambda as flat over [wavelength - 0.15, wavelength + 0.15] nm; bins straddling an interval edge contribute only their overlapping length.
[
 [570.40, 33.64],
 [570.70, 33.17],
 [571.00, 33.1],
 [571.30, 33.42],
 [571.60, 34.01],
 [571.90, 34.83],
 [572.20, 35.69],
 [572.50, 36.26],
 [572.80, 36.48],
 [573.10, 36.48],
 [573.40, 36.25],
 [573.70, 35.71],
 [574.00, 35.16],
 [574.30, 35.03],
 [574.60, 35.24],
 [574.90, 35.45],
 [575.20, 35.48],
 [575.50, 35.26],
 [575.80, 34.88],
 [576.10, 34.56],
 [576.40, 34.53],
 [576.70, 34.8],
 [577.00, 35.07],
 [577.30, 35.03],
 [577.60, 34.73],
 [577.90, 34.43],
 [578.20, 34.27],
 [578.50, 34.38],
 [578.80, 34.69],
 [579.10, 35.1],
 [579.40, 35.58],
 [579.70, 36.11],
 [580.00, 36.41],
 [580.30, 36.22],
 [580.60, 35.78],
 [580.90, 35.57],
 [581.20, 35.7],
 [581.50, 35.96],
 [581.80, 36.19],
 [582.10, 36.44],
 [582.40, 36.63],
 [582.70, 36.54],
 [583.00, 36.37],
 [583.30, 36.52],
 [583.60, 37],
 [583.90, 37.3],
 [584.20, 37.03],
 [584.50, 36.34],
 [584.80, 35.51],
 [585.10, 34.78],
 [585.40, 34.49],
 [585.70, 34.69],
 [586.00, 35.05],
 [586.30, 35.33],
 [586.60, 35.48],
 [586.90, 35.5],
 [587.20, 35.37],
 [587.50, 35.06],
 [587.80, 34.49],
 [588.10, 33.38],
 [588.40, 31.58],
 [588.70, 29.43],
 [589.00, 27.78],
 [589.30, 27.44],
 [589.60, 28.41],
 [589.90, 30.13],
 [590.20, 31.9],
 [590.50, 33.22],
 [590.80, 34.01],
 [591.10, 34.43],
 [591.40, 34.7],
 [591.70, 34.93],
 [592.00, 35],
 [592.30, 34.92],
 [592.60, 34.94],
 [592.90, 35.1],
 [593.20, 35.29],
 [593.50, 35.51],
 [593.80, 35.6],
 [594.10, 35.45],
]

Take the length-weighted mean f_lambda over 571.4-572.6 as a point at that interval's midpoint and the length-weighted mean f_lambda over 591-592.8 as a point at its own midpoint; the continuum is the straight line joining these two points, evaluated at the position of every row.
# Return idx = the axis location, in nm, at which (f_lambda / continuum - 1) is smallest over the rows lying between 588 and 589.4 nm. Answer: 589.30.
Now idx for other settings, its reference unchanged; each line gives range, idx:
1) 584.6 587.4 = 585.40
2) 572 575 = 574.30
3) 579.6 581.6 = 580.90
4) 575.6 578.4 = 578.20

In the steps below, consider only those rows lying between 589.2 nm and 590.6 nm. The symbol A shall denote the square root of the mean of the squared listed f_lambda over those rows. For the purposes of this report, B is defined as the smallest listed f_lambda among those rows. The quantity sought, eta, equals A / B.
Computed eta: 1.10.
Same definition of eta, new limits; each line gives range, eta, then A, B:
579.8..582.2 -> 1.01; 36.0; 35.57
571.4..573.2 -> 1.05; 35.6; 34.01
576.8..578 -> 1.01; 34.8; 34.43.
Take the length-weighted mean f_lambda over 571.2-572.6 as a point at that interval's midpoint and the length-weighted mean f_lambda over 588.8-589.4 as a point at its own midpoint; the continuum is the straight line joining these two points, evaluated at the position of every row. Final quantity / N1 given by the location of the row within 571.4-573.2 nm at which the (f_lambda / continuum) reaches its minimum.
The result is 571.60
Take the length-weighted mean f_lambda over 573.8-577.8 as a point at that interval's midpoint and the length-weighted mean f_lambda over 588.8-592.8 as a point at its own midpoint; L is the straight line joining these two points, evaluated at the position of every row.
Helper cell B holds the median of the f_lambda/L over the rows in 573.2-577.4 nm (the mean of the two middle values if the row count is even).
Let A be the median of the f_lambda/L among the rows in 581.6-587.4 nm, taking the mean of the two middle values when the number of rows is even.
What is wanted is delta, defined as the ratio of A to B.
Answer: 1.07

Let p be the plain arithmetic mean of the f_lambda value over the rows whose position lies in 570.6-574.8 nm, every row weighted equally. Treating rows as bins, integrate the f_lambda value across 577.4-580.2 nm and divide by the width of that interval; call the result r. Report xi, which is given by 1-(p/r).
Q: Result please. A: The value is 0.001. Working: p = 35.1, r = 35.1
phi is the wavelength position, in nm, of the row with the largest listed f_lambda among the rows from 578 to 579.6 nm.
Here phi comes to 579.40 nm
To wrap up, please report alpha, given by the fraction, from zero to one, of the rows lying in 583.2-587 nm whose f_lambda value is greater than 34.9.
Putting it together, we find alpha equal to 0.77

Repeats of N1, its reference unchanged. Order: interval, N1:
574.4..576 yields 574.60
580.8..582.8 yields 580.90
